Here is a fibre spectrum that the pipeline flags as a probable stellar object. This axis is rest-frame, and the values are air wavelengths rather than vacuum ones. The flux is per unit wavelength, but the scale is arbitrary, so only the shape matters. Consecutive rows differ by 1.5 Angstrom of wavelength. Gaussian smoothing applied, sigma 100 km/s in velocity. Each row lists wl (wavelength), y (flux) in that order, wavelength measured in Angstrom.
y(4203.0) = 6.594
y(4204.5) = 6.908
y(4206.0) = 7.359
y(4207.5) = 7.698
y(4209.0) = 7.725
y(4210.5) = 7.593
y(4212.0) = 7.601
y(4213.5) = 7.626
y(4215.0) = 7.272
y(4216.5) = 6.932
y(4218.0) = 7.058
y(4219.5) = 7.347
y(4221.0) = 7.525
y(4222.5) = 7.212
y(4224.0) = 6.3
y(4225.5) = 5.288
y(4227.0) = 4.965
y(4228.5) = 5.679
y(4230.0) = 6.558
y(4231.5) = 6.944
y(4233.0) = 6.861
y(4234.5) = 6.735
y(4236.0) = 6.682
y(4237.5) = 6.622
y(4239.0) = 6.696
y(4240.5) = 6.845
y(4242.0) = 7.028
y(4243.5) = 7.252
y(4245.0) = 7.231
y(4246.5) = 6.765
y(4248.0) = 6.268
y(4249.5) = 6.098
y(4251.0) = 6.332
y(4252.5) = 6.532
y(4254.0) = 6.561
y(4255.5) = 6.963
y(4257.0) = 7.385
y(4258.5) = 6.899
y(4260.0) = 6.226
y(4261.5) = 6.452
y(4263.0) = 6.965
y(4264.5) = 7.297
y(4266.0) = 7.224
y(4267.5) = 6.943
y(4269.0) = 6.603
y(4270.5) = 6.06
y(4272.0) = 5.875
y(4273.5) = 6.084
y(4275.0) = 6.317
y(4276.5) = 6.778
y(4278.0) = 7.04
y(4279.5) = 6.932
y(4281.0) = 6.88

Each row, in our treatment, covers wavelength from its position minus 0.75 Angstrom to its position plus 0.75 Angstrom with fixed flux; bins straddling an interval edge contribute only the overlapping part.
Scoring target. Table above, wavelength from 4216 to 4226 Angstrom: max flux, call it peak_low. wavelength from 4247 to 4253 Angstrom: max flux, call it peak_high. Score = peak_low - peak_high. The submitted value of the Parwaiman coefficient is 1.0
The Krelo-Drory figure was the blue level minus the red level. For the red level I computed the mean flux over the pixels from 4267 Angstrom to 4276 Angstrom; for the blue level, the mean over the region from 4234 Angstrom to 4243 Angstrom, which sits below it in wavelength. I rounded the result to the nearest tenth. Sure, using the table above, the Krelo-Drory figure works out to 0.5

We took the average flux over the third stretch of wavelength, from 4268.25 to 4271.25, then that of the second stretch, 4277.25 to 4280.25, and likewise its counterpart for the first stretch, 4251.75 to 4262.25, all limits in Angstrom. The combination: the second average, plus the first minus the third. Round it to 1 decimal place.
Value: 7.4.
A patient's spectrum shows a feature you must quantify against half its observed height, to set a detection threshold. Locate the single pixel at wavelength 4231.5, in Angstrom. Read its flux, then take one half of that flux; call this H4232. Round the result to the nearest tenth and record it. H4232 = 3.5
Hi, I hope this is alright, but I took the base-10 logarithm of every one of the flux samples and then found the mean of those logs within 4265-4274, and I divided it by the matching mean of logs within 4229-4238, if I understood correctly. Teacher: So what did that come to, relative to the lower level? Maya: 0.98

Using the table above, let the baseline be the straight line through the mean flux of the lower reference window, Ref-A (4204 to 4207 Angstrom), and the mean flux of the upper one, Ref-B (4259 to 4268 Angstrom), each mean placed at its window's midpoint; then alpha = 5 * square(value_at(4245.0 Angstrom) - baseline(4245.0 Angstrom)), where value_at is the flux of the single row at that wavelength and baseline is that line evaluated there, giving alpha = 0.4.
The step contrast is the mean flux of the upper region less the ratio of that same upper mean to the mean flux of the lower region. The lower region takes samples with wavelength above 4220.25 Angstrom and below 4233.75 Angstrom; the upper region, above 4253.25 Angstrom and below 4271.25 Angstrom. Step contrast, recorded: 5.73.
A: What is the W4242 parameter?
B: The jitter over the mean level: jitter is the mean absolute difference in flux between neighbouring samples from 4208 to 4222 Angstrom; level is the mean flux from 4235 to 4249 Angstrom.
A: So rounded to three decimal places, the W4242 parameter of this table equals 0.027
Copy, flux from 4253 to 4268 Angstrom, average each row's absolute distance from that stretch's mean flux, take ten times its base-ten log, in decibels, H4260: -5.4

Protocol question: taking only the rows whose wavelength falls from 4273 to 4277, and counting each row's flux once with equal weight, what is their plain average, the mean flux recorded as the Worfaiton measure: 6.39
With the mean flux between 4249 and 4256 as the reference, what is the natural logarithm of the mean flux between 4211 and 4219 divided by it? 0.12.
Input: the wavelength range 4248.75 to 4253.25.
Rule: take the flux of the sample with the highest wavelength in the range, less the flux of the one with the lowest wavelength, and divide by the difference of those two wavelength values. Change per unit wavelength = 0.14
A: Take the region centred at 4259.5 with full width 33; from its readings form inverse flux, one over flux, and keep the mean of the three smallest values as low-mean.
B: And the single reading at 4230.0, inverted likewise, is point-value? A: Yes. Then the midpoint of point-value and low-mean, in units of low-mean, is 1.06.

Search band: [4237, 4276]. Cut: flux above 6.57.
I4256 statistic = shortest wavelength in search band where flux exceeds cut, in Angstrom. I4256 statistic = 4237.5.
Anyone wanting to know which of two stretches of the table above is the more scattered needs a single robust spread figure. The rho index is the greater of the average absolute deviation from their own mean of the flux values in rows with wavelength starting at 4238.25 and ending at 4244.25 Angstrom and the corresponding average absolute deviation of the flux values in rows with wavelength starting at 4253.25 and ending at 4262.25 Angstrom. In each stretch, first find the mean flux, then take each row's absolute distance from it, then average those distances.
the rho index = 0.33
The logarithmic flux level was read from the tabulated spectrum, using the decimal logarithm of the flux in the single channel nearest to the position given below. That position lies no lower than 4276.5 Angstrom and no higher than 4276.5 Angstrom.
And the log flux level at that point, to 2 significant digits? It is 0.83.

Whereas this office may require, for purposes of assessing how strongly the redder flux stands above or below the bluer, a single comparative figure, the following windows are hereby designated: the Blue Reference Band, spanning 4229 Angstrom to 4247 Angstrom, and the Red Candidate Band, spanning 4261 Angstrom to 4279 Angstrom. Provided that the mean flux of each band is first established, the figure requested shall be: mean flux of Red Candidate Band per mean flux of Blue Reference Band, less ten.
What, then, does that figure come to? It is -9.03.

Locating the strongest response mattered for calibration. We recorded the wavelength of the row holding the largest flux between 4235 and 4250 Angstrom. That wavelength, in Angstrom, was 4243.5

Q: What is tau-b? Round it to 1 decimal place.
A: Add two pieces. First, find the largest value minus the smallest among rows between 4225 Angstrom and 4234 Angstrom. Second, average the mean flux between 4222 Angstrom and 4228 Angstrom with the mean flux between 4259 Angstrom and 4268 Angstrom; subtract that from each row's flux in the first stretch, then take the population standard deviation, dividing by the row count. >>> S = 2.8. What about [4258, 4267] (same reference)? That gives 1.5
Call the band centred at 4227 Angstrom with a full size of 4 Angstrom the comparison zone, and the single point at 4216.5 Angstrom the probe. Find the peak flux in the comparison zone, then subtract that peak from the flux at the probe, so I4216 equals 1.3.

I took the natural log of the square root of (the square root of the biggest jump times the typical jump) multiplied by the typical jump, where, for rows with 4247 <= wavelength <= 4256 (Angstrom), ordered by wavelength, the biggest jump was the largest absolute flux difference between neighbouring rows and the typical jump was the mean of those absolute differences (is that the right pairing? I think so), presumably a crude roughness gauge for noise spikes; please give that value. -1.41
